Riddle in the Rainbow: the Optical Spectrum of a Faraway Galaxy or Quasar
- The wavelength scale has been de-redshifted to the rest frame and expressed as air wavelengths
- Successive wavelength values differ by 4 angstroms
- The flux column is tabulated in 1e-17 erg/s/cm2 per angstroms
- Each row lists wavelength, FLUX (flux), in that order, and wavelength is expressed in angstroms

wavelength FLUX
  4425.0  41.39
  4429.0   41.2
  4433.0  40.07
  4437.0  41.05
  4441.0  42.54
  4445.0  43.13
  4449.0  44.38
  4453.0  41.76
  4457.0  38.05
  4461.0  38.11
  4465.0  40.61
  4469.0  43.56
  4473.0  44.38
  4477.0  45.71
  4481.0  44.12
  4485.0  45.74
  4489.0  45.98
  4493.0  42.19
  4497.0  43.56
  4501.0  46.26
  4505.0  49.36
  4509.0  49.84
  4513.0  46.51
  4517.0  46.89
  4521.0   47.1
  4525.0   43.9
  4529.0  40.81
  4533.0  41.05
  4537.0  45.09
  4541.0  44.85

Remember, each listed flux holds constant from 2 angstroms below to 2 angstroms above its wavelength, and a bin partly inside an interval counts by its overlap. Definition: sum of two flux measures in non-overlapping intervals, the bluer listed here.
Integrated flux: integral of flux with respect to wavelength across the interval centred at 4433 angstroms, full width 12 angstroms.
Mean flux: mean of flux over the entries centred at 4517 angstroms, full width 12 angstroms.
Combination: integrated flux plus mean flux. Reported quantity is 536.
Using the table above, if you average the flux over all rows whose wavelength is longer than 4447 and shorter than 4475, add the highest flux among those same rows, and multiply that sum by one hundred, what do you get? 8593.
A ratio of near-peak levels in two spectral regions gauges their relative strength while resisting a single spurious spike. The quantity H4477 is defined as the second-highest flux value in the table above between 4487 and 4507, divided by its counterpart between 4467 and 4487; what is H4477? 1.01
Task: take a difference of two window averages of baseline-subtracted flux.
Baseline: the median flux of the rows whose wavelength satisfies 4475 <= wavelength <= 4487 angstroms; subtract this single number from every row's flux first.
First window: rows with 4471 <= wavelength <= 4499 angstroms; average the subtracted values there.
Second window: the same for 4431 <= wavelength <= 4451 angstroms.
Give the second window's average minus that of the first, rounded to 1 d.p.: -2.3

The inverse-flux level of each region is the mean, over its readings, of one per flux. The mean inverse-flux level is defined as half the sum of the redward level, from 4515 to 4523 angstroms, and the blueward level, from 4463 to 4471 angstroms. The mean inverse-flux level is 0.0225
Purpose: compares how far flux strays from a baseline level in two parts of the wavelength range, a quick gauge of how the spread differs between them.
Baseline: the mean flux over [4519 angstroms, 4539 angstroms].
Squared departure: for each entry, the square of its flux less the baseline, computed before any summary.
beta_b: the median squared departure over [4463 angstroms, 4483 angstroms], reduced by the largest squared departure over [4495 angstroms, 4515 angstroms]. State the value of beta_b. -38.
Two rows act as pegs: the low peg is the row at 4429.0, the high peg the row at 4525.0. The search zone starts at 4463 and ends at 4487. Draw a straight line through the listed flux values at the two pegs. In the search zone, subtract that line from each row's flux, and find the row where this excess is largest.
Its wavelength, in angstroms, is 4477.0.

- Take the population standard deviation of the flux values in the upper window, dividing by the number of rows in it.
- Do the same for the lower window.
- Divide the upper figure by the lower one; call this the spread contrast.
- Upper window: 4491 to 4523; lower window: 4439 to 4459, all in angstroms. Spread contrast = 1.1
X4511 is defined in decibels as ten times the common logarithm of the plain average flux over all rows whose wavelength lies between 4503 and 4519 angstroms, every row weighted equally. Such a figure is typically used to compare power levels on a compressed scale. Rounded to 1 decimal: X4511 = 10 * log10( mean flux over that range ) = 16.8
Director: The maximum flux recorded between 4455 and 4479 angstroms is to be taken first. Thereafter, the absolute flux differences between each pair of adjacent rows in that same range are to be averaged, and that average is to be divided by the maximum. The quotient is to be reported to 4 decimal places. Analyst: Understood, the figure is 0.0335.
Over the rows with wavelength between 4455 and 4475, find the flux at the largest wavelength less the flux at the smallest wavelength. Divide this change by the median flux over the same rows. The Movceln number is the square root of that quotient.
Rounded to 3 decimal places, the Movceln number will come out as 0.395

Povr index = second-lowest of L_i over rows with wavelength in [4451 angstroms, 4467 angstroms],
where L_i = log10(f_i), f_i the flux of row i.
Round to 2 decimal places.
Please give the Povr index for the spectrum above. 1.58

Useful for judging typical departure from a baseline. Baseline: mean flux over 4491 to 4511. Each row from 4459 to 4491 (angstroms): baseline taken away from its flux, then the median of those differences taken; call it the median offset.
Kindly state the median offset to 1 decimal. -2.0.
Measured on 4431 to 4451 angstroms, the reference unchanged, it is -3.7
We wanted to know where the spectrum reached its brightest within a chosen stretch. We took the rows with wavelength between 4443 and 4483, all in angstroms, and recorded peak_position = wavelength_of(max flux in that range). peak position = 4477.0 angstroms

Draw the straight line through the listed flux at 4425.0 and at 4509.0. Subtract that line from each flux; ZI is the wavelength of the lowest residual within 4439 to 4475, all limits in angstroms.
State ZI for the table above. 4461.0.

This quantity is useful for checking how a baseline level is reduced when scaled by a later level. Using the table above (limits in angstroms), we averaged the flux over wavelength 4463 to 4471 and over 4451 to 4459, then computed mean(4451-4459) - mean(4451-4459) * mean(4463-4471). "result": -1639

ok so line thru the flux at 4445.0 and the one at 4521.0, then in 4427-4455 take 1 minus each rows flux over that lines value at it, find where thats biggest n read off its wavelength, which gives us 4433.0 angstroms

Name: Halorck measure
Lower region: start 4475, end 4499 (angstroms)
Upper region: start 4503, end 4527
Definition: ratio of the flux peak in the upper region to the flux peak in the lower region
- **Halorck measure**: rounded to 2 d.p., 1.08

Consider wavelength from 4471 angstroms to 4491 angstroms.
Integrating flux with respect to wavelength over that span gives 904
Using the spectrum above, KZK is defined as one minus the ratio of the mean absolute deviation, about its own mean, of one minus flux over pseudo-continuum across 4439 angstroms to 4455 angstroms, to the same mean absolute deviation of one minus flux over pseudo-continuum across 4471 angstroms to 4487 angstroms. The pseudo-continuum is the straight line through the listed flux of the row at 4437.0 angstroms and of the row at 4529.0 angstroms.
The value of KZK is -0.1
